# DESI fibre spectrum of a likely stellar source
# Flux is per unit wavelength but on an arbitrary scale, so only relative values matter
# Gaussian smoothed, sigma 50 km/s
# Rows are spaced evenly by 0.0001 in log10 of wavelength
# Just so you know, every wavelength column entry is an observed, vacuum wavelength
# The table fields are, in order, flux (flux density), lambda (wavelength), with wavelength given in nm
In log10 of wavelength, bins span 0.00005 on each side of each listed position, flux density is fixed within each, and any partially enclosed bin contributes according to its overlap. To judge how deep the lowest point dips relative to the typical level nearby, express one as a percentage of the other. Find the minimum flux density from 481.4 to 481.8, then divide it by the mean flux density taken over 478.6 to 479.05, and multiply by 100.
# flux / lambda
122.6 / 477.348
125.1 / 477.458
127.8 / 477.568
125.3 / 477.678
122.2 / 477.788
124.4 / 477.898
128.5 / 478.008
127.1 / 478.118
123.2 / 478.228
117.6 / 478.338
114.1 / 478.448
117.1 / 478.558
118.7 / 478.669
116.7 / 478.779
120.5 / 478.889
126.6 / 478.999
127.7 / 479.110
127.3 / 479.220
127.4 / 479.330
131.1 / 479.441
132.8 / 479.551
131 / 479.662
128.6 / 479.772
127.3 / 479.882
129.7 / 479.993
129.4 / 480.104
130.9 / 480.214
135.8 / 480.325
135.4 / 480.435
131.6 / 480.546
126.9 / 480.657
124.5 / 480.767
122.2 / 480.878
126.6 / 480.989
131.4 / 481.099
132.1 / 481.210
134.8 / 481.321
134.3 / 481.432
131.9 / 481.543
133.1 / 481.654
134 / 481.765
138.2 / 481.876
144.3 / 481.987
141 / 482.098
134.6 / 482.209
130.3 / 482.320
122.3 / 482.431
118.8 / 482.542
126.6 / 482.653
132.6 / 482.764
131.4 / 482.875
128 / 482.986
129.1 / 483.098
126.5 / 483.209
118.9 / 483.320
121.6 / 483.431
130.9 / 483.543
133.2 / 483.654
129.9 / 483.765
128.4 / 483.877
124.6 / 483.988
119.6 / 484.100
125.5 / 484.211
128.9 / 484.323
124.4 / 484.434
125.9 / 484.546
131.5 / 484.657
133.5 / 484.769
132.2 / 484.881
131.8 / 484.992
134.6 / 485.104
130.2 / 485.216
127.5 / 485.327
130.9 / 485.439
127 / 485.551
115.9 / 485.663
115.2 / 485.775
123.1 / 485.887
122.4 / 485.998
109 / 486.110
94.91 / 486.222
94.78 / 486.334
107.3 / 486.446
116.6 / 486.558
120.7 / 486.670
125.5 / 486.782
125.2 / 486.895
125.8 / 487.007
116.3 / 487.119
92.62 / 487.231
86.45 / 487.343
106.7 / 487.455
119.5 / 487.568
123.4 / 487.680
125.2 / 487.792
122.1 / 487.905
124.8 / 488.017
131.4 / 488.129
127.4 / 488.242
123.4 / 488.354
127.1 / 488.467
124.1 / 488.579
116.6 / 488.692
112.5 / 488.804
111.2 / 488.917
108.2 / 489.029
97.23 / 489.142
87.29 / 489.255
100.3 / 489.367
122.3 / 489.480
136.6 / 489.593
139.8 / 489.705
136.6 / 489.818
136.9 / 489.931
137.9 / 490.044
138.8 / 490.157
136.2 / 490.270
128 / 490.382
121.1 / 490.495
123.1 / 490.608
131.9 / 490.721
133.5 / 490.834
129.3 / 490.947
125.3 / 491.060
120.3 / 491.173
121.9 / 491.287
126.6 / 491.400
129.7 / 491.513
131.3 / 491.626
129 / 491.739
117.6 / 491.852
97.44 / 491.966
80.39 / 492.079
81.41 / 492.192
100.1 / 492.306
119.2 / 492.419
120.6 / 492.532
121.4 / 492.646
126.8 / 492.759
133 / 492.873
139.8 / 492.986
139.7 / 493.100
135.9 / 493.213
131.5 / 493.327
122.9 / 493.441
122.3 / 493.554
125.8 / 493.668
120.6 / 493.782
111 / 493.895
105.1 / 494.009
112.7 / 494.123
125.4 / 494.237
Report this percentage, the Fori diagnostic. 109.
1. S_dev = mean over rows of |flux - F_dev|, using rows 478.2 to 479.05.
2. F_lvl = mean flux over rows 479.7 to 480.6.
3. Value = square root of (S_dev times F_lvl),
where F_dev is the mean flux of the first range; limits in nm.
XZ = 20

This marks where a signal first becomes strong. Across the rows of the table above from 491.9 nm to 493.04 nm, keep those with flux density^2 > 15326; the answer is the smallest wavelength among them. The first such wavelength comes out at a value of 492.759 nm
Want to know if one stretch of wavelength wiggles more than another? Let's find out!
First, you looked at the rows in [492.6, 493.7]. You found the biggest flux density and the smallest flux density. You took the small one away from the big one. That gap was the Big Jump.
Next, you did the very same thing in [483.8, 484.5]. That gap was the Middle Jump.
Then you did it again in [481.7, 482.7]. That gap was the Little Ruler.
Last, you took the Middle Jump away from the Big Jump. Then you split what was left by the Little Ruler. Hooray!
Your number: 0.4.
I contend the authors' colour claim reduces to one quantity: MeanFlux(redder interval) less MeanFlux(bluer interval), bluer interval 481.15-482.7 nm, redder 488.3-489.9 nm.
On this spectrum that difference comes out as -15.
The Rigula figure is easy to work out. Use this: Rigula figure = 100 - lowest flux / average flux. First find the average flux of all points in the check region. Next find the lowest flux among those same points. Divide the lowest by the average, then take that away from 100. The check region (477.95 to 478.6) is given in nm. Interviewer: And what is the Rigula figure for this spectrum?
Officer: 99.06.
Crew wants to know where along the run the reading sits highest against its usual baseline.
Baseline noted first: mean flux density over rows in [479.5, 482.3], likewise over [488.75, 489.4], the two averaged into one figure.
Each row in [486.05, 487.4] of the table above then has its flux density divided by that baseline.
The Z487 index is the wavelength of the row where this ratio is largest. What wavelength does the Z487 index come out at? 487.007 nm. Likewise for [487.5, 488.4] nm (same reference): 488.129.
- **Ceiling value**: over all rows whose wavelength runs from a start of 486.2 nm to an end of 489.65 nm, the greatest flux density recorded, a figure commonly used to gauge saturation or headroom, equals 136.6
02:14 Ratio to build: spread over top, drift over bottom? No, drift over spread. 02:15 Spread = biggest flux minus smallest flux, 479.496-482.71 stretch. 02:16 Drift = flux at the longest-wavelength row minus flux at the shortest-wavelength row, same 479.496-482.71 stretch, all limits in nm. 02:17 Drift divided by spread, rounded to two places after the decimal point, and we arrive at -0.24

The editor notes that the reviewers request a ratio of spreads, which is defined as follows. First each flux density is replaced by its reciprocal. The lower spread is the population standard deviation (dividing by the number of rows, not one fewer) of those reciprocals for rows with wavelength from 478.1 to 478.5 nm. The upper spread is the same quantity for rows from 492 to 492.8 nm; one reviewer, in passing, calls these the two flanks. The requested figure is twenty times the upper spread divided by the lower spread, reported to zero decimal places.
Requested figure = 106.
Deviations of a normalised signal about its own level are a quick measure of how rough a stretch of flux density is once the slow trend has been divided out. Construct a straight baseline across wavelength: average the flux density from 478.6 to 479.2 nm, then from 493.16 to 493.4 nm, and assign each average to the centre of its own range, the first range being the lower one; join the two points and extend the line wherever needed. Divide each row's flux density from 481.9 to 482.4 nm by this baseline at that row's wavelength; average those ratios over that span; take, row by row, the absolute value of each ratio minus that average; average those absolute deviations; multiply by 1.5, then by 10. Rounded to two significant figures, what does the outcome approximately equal 0.63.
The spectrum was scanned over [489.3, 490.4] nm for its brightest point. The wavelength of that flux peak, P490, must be 489.705 nm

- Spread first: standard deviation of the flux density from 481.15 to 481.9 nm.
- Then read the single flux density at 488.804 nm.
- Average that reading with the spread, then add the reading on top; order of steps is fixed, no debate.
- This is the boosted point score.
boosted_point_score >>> 170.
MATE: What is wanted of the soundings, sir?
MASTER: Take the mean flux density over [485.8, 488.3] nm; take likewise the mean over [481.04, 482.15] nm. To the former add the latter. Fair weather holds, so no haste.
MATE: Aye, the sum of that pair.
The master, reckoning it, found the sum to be 251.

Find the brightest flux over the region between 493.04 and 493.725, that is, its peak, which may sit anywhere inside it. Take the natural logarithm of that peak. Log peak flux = 4.94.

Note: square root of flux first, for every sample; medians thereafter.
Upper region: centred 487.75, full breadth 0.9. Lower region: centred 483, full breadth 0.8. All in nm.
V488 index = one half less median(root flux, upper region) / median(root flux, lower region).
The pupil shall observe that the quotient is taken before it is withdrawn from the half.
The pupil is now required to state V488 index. -0.479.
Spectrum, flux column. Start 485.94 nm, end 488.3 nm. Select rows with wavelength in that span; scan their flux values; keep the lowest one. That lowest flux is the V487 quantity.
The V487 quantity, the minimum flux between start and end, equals 86.45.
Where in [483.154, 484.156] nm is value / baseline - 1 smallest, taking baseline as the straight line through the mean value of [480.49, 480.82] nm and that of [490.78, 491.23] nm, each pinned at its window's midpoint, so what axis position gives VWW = 483.320 nm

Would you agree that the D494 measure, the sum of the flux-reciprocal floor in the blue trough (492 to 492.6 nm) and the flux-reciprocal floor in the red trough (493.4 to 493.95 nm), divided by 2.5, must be 0.0065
